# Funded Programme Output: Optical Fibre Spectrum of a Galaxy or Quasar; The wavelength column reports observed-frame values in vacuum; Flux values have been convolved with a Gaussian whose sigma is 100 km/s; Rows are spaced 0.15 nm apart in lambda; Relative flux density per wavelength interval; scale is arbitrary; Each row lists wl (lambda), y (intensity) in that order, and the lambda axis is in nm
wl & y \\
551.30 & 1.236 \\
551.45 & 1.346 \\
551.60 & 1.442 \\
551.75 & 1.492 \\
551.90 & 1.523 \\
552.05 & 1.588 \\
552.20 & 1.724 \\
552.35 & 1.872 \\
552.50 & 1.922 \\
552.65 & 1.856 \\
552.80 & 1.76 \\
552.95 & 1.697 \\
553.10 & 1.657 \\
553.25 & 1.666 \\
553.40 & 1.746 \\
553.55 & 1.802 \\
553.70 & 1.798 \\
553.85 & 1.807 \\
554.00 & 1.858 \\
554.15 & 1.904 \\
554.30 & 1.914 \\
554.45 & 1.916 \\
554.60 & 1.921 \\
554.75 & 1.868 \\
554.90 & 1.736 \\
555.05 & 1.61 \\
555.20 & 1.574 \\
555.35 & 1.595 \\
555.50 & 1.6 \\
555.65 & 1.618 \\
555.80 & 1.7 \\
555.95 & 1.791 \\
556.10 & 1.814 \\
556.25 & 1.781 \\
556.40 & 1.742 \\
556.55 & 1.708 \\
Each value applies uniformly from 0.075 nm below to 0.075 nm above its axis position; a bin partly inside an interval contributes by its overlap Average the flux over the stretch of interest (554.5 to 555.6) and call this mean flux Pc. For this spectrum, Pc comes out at 1.70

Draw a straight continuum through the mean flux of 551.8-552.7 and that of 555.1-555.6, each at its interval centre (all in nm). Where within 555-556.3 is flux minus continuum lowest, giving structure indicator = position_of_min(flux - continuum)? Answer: 555.20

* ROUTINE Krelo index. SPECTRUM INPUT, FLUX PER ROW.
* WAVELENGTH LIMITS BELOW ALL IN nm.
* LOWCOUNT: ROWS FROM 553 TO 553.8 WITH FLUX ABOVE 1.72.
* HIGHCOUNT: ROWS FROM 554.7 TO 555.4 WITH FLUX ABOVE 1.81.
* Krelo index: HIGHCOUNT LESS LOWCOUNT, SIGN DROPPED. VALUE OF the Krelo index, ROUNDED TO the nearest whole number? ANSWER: 2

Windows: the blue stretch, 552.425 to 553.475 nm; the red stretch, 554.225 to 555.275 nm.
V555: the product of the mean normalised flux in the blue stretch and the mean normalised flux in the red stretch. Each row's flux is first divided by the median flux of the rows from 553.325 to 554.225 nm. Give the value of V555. 0.97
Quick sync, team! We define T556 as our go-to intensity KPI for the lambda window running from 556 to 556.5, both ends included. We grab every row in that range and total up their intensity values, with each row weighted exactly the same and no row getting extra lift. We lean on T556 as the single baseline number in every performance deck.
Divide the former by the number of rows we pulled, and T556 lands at 1.78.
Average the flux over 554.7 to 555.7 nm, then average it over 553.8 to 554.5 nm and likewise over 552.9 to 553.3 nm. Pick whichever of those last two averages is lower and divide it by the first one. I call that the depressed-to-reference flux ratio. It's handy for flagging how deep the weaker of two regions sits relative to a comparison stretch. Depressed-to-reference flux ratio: 1.01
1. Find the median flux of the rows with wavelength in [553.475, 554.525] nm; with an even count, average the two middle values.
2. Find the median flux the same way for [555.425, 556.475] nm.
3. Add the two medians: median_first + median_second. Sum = 3.60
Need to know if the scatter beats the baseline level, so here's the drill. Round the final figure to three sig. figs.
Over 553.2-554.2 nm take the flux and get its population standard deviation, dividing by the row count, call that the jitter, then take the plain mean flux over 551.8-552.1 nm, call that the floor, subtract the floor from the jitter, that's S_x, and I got -1.48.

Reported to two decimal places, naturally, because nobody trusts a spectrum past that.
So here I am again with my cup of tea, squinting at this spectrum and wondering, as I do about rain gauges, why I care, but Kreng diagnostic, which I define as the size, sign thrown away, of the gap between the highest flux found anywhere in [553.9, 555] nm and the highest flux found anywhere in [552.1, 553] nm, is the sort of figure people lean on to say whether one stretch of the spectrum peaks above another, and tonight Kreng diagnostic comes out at 0.00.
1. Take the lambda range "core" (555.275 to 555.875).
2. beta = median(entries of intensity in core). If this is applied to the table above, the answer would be 1.61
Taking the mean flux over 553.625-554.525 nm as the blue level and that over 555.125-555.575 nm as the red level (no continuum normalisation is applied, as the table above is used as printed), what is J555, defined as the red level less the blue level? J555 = -0.28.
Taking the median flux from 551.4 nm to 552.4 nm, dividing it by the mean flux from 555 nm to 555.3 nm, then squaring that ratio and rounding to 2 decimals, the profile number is 0.92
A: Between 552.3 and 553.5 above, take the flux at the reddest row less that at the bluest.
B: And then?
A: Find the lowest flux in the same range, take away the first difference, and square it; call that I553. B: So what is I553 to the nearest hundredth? 3.18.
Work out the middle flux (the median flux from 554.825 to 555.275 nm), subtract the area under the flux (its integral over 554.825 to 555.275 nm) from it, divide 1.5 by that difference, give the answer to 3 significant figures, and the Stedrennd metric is 1.72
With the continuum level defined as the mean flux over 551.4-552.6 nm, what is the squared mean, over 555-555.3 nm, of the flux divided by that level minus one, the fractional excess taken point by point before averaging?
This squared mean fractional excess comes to 0.000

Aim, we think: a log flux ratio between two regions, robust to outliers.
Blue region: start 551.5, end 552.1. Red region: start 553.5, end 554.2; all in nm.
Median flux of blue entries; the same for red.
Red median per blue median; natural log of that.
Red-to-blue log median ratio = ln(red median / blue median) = 0.18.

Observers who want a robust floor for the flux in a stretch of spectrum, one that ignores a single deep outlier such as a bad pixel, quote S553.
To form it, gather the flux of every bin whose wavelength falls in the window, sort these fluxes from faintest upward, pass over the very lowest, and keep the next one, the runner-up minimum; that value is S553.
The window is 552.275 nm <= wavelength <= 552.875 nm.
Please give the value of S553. 1.856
